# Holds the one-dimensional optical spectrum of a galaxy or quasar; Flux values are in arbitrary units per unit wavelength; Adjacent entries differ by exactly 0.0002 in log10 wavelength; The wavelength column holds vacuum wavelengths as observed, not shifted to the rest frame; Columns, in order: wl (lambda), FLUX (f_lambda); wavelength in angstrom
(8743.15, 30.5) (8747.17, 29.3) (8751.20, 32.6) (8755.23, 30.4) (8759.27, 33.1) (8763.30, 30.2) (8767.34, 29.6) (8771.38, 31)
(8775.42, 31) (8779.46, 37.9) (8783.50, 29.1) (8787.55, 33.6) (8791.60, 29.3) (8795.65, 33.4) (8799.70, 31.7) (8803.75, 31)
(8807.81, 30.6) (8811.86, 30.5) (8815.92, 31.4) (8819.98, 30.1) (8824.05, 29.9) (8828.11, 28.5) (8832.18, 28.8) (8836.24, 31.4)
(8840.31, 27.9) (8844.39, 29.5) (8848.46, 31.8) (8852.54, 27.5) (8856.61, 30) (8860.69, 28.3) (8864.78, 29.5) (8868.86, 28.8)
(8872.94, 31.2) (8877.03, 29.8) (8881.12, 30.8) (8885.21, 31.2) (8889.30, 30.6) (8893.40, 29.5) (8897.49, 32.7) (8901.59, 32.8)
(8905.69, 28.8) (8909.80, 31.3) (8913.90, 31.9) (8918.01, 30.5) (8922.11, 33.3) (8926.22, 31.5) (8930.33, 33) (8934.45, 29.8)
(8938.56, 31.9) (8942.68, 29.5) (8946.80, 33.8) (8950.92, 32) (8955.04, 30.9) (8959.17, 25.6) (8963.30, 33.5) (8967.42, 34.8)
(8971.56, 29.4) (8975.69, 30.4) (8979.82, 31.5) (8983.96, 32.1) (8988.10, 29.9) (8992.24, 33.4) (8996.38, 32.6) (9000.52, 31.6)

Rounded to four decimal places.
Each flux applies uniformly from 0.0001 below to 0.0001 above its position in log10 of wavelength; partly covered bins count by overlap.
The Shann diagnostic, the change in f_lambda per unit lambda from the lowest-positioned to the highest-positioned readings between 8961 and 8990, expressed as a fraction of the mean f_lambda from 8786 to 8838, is -0.0047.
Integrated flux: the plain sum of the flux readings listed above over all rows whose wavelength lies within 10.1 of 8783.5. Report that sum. 161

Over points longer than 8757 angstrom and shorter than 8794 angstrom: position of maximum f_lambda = 8779.46 angstrom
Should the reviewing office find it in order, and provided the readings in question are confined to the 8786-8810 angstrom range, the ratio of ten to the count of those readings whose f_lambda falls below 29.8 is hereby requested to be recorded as 10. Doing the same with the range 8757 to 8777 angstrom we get 10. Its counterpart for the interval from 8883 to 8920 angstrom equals 5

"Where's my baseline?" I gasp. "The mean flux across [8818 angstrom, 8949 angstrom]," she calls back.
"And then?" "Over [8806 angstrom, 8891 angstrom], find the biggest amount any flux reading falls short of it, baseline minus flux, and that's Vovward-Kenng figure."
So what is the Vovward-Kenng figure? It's 3.0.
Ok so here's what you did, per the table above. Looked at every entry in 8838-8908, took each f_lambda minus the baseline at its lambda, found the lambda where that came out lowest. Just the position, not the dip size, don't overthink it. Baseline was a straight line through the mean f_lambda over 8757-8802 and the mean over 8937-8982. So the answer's 8852.54 angstrom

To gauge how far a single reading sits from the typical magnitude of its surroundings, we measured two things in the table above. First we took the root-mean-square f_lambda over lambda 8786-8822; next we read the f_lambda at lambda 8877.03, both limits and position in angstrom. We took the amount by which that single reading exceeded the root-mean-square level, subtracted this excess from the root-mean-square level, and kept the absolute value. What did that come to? 32.8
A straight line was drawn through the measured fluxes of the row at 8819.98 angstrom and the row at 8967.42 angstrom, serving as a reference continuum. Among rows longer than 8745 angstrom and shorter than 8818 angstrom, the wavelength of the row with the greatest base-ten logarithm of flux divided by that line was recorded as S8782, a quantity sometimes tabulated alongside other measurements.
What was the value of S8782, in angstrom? 8779.46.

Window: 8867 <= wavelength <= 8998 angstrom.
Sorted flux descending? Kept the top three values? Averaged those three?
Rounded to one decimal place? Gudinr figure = 34.0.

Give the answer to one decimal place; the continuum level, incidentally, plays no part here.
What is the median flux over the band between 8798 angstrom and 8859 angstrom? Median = 30.1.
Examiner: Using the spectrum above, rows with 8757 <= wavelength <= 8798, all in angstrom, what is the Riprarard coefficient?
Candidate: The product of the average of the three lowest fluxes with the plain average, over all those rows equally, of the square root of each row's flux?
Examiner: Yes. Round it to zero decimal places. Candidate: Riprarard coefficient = 165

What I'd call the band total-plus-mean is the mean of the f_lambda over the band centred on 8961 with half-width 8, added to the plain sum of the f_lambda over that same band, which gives 156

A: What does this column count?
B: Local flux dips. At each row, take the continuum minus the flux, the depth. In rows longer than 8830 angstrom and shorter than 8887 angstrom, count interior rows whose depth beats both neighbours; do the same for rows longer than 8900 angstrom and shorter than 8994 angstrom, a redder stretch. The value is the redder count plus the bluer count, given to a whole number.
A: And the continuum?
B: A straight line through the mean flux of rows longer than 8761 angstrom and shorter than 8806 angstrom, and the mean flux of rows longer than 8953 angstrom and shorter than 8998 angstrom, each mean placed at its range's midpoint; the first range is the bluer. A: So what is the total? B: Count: 13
